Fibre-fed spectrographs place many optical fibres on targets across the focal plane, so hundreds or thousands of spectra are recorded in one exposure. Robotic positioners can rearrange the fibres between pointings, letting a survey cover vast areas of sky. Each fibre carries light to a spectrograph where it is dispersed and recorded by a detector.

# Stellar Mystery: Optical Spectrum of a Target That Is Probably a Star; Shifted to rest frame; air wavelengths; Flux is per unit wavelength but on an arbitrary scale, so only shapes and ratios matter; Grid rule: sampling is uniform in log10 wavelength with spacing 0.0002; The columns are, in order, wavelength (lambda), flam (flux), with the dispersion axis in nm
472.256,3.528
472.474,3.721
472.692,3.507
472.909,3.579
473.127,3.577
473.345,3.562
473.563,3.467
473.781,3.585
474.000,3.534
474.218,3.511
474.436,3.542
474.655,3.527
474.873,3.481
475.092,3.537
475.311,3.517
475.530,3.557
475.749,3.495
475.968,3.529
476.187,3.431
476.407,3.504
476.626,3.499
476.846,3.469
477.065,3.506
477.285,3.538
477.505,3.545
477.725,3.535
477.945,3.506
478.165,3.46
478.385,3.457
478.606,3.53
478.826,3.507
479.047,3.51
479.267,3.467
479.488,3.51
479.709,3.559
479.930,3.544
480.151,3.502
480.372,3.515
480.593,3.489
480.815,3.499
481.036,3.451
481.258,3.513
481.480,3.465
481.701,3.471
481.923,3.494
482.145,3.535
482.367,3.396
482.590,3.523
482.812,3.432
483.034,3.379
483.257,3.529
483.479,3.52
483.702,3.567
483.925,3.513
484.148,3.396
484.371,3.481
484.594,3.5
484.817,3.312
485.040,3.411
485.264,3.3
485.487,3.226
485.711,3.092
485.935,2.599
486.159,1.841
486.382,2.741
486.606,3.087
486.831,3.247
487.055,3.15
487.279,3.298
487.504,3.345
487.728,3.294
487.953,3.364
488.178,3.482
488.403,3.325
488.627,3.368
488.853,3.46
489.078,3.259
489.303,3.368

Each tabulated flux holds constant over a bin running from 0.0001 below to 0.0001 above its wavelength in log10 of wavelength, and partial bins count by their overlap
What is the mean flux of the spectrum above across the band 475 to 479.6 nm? 3.5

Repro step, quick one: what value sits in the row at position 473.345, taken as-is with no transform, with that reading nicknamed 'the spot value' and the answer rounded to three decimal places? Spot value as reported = 3.562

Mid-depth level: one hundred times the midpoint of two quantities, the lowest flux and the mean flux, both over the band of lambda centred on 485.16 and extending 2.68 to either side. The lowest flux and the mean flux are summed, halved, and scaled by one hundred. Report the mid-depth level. 254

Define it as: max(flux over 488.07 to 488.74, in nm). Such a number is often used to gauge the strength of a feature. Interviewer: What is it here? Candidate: 3.482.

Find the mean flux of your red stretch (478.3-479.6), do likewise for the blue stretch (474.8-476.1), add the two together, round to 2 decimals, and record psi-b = 7.02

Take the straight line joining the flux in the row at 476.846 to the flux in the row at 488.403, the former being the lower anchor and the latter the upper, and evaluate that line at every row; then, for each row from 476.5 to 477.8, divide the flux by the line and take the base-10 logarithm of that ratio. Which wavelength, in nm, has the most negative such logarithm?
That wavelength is 476.846 nm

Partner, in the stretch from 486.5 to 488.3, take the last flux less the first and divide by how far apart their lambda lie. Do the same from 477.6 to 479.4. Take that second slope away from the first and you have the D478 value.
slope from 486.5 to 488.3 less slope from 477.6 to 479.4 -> 0.30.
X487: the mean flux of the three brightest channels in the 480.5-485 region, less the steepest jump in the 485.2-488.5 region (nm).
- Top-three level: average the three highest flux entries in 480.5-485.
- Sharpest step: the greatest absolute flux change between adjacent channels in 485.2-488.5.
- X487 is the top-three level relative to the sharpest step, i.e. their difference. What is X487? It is 2.64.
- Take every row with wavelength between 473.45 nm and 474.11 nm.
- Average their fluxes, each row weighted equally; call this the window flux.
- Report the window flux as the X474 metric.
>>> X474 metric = 3.53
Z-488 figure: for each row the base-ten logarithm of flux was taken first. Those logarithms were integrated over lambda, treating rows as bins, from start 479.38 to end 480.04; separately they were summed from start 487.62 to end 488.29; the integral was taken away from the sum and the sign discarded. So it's 1.22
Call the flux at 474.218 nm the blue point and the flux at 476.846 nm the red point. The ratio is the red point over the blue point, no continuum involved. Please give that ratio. 0.988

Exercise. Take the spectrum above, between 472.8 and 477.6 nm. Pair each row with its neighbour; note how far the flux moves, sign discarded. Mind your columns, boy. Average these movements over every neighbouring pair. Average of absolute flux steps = 0.042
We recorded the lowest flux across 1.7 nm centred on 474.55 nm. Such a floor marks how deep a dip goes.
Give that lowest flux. 3.481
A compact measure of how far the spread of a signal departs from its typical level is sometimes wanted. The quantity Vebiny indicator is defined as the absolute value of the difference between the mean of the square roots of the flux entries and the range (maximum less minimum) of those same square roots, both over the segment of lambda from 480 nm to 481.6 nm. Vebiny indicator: 1.85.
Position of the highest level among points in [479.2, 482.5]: 479.709 nm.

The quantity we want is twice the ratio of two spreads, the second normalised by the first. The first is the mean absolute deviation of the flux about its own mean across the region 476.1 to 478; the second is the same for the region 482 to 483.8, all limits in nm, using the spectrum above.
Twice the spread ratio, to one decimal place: 5.0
